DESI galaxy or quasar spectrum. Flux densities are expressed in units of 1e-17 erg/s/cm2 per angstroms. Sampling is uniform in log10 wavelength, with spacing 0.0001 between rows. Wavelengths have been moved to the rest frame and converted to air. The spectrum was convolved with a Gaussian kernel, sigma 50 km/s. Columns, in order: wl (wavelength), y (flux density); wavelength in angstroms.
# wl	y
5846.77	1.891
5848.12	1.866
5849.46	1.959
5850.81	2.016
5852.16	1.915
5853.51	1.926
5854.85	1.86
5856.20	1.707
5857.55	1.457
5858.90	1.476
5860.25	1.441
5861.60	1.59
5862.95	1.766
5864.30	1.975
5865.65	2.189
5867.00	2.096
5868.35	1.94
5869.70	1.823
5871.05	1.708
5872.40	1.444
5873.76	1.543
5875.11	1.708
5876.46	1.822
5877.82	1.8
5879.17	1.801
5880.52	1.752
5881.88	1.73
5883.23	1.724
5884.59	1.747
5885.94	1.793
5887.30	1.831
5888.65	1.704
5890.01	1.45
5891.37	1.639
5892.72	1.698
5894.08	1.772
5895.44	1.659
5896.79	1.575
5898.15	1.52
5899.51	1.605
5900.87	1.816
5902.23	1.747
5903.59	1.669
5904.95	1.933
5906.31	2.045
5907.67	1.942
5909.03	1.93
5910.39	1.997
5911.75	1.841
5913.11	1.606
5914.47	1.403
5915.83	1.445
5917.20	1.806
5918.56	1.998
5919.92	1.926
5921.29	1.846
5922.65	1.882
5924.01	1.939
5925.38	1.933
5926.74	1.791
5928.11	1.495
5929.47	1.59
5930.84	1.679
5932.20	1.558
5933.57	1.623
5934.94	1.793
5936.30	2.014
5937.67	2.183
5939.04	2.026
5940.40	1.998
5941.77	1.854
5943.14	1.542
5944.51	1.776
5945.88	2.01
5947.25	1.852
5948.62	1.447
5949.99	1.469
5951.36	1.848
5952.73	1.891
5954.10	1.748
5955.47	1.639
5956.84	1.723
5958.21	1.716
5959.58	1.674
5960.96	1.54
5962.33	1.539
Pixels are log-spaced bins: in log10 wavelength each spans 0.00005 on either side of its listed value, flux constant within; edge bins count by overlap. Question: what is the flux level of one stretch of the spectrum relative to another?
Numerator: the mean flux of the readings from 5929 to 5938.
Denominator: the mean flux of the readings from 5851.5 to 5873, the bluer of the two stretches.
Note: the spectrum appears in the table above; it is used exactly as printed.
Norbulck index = 1.00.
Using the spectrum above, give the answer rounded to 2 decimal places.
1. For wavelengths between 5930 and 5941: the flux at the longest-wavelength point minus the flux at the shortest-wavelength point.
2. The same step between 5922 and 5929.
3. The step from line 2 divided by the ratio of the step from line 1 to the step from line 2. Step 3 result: 0.47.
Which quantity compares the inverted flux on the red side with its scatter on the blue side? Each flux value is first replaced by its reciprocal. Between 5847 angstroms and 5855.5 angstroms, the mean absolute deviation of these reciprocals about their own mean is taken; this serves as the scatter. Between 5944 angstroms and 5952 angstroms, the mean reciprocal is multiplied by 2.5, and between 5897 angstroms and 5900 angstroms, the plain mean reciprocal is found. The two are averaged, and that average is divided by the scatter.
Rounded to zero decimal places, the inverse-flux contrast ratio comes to 90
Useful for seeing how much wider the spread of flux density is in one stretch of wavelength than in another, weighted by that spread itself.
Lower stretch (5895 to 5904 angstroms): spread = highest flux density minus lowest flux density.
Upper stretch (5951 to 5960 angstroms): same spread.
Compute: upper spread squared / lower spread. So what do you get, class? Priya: 0.21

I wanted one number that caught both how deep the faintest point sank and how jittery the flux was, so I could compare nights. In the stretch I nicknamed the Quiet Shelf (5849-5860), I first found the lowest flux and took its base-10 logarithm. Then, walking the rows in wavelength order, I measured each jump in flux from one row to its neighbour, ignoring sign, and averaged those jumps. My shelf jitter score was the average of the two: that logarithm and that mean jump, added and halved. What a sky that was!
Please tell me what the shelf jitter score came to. 0.13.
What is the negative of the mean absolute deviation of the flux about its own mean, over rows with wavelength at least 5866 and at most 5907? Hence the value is -0.11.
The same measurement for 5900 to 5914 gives -0.12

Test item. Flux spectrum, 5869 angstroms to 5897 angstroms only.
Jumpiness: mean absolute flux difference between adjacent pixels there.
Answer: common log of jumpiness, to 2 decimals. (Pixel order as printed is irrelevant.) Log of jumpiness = -1.03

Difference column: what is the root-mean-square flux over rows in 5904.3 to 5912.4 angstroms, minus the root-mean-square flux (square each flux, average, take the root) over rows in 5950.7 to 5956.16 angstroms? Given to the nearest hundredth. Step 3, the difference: 0.16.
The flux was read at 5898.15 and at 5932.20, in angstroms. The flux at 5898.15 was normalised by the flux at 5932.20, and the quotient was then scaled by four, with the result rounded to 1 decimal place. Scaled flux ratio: 3.9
